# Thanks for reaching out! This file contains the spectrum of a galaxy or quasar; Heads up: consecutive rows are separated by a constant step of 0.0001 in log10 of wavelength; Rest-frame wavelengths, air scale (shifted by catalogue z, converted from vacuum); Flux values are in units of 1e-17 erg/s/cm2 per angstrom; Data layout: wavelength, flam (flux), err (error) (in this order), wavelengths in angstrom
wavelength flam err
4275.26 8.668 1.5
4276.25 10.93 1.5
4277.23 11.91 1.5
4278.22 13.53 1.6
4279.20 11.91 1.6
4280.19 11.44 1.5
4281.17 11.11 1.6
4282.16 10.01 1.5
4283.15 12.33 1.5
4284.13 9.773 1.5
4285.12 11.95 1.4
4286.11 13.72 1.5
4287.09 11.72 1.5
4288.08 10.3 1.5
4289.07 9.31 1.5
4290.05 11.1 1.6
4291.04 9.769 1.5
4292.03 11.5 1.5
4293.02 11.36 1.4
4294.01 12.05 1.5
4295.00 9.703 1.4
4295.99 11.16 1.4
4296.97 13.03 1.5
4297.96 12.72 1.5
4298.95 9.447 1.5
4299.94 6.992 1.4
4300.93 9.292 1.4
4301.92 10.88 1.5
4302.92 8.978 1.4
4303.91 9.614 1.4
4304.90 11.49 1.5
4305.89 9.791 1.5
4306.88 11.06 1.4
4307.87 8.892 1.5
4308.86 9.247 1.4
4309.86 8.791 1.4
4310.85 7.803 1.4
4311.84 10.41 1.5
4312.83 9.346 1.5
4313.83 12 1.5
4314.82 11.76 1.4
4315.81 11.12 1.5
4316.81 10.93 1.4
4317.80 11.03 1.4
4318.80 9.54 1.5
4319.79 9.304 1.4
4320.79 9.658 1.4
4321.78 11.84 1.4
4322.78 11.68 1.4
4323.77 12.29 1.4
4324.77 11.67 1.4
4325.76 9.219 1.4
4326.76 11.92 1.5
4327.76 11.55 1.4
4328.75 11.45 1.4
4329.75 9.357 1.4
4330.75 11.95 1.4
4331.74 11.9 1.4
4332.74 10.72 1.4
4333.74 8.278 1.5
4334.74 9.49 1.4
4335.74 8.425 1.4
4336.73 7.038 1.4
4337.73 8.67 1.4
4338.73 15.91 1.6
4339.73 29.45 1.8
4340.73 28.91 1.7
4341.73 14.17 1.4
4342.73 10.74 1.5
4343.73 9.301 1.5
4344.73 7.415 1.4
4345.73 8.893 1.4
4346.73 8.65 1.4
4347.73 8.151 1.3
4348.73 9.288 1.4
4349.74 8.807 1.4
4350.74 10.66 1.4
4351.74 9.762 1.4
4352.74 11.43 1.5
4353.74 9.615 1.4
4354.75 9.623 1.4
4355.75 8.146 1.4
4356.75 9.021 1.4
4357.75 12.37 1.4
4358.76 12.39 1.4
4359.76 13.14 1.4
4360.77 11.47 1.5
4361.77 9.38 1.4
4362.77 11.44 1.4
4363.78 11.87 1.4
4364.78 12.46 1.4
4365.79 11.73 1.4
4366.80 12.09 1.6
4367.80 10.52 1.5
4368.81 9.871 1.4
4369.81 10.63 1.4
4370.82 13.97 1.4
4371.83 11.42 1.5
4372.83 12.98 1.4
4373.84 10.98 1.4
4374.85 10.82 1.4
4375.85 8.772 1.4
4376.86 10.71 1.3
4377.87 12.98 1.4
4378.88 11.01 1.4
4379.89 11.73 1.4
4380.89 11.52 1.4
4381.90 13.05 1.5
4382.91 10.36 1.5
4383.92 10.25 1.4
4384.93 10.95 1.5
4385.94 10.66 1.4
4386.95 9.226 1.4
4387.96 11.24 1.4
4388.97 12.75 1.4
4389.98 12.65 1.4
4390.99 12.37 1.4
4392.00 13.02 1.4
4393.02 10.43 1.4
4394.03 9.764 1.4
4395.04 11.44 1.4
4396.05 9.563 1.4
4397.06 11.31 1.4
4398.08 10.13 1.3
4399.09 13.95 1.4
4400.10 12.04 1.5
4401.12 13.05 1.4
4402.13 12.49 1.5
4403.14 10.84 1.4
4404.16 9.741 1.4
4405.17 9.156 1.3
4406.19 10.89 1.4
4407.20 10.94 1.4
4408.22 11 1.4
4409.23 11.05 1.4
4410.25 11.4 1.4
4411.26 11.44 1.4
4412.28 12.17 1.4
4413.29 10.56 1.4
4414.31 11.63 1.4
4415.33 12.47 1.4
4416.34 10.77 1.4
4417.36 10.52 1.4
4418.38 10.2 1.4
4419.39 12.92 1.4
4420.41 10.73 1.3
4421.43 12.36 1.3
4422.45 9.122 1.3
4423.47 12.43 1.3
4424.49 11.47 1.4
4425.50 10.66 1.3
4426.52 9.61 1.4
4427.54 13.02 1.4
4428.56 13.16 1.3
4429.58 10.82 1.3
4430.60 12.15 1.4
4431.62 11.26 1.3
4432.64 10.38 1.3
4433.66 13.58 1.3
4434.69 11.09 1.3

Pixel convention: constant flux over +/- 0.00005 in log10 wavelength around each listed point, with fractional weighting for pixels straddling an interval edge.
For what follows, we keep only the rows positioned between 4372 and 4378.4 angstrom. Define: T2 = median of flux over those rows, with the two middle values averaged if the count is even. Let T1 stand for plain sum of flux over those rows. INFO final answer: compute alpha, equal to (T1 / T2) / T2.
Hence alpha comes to 0.566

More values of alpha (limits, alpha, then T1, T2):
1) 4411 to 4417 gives 0.519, 69.0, 11.5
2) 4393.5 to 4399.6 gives 0.576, 66.2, 10.7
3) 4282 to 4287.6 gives 0.496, 69.5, 11.8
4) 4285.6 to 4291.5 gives 0.576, 65.9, 10.7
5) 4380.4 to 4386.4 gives 0.572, 66.8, 10.8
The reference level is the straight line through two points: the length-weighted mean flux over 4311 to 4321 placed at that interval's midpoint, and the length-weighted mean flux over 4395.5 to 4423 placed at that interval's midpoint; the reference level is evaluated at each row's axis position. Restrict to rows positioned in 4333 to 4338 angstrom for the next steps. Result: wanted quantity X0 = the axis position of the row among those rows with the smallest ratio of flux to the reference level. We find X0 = 4336.73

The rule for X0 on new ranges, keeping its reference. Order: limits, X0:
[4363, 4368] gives 4367.80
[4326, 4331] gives 4329.75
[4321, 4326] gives 4325.76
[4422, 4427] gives 4422.45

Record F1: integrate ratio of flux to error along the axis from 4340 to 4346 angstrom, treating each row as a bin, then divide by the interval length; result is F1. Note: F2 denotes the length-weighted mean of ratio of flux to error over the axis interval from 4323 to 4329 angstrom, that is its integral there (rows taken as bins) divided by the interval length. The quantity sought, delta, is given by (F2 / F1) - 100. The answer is -99.1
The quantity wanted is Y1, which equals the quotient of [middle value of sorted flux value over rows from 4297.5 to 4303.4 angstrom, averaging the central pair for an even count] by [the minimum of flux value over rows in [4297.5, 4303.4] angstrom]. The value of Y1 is 1.34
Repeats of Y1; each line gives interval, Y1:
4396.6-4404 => 1.19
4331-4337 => 1.27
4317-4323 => 1.11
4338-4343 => 1.48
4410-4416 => 1.09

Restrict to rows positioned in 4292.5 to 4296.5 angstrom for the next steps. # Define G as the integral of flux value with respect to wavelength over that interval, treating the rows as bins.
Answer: 44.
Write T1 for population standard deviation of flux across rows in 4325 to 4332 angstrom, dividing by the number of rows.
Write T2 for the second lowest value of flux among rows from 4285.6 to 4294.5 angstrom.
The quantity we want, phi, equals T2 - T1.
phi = 8.6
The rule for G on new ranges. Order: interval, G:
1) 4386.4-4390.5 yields 47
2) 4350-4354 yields 41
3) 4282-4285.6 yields 40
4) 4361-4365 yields 45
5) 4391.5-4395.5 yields 45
